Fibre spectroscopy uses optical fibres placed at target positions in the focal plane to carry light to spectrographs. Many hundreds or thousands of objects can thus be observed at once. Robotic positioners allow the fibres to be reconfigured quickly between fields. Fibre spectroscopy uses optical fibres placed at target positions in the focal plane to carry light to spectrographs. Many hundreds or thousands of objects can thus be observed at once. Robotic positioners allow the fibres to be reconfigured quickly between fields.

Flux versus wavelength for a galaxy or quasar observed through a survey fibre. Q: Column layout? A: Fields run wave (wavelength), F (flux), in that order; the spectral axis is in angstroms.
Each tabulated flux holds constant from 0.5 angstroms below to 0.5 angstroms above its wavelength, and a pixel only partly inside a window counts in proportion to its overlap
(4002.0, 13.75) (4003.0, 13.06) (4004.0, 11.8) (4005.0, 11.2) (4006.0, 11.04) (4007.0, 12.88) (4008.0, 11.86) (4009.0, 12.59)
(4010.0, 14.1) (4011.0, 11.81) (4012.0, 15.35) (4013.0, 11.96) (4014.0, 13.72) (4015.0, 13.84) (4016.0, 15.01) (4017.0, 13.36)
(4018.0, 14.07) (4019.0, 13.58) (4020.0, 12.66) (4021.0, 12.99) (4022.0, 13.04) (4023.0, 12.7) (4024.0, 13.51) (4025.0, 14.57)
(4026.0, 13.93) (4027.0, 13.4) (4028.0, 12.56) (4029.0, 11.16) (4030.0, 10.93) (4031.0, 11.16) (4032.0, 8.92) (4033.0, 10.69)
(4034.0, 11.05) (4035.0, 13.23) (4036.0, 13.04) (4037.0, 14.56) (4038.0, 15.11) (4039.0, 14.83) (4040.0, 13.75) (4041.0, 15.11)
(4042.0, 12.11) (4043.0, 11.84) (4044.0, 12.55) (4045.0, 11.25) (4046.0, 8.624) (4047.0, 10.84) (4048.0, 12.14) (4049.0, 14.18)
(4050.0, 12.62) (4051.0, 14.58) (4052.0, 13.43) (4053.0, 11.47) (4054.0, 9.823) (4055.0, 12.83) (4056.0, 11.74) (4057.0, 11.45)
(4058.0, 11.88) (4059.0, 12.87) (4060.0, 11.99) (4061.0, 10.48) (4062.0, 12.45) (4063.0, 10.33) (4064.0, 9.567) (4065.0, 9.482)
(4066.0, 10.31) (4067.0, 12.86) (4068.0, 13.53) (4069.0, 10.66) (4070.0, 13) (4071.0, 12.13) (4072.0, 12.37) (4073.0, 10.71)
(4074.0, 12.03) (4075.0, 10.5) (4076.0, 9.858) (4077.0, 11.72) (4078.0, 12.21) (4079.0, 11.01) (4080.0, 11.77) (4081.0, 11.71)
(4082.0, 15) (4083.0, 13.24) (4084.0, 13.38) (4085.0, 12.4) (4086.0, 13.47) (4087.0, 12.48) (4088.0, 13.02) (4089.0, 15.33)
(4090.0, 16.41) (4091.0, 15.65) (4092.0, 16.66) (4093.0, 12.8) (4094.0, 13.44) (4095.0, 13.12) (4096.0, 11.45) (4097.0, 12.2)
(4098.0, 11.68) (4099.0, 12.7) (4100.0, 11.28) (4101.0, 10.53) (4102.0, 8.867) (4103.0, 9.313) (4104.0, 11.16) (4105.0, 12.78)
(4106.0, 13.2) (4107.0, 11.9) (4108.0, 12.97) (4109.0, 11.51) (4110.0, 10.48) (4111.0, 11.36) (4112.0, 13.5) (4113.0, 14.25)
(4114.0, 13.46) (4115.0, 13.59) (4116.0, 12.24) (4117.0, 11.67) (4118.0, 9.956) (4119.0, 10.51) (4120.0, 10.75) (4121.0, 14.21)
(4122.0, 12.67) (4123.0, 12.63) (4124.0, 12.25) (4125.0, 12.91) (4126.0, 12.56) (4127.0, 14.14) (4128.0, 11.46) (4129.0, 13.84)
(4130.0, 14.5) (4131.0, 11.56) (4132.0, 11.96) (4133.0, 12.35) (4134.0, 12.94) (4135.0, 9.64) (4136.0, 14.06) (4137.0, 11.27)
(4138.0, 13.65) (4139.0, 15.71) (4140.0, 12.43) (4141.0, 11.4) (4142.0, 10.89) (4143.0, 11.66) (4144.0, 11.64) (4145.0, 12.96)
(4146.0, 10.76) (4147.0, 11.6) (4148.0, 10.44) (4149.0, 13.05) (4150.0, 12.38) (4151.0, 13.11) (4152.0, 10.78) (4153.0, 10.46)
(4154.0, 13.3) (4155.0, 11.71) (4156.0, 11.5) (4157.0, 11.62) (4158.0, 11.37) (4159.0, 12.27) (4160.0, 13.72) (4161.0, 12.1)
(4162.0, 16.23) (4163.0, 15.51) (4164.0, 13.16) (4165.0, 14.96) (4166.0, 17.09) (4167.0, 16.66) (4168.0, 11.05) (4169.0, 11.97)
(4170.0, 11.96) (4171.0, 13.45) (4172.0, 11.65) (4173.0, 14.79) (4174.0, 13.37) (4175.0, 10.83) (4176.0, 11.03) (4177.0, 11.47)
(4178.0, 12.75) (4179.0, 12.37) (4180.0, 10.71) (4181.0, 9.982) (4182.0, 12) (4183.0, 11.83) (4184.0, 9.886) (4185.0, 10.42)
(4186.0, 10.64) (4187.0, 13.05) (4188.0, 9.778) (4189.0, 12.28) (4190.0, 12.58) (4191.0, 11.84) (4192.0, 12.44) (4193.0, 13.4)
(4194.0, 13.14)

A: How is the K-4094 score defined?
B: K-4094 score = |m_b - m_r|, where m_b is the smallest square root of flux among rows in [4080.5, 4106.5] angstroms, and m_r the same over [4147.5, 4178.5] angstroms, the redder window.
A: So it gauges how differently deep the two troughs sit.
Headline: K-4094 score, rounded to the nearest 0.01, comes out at 0.25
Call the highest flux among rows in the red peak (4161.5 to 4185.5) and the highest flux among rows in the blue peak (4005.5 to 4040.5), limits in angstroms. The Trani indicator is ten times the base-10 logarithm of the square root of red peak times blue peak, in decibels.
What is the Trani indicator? 12.1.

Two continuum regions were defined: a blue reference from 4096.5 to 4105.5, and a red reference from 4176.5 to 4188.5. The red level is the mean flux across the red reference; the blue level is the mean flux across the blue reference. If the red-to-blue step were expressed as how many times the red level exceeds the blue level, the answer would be 1.01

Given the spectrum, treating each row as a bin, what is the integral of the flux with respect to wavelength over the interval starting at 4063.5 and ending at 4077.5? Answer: 159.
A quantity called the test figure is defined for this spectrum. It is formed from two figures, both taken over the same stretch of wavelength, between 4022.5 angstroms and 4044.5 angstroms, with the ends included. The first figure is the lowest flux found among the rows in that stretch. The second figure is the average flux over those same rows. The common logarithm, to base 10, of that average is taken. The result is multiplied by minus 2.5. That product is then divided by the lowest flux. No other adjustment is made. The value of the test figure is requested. -0.310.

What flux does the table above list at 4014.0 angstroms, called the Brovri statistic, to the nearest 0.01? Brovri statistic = 13.72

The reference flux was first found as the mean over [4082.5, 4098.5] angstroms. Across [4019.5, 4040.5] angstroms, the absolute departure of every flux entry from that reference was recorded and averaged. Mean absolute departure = 1.32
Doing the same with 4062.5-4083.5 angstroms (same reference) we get 2.07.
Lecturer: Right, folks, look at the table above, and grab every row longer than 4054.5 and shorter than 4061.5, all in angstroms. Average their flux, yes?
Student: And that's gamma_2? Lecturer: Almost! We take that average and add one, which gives 12.9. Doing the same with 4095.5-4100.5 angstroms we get 12.9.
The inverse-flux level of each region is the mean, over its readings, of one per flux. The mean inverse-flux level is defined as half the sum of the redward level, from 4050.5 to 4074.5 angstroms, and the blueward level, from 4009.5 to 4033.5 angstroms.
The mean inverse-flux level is 0.0825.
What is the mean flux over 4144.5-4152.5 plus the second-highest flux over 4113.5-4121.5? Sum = 25.5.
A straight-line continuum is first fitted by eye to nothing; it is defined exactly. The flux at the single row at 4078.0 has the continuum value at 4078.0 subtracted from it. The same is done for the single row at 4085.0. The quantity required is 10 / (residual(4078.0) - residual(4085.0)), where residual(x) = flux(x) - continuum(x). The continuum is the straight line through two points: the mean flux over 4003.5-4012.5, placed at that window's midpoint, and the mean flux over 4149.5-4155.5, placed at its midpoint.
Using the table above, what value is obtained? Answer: -46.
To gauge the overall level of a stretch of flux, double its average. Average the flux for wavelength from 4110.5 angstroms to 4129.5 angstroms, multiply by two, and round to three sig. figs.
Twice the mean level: 25.0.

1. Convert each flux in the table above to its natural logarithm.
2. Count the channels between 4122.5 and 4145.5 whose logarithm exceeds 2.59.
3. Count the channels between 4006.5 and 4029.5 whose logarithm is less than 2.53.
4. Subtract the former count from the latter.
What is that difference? -2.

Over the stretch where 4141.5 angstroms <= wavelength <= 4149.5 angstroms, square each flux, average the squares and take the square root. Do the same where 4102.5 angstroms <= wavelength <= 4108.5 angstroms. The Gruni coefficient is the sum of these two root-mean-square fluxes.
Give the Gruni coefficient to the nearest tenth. 23.6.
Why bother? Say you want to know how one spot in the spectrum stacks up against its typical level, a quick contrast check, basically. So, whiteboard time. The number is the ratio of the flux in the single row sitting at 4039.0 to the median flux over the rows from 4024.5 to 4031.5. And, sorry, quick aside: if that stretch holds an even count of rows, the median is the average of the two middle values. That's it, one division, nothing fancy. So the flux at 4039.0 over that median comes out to 1.2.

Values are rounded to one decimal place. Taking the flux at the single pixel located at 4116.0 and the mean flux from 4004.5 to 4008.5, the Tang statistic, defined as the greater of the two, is 12.2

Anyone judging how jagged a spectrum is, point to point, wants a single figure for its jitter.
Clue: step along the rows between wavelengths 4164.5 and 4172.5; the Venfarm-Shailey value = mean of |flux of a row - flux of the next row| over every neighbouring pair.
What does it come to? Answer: 1.8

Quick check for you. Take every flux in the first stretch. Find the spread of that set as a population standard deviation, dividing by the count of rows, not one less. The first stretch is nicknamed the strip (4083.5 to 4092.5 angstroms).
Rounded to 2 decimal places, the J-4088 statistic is 1.60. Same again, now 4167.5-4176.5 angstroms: 1.27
